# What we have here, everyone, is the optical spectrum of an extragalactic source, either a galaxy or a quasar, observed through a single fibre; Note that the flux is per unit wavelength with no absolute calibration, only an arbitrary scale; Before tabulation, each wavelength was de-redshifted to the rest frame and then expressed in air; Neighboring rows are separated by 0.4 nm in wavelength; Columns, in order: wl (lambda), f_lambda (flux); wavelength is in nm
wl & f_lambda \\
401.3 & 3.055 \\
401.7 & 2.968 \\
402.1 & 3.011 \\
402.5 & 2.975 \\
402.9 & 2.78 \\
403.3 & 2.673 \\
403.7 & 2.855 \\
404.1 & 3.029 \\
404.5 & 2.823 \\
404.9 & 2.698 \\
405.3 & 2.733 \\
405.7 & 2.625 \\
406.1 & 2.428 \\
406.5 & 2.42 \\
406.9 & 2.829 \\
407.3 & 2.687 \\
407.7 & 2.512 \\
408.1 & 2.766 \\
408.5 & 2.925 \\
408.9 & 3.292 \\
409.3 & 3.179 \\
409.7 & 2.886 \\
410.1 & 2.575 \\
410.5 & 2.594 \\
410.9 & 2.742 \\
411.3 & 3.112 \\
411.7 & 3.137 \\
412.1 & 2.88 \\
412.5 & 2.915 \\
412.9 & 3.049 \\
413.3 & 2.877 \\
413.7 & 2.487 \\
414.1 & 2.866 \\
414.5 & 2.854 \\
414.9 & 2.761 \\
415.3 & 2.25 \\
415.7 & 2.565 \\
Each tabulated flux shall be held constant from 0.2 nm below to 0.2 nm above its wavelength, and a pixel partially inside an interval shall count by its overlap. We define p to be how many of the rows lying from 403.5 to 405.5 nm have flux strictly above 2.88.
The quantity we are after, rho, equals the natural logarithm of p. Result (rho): 0.0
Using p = 1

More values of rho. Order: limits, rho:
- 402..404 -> 0.7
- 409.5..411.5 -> 0.7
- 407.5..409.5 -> 1.1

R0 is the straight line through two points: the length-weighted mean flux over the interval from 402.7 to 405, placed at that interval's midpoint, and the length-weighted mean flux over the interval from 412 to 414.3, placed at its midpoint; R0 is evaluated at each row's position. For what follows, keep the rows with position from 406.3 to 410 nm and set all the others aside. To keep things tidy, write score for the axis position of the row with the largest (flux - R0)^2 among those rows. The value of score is 408.9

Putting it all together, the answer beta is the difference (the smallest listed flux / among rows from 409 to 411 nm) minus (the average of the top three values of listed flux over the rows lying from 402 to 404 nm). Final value -0.37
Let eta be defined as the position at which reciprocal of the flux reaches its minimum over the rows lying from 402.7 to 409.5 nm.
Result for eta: 408.9 nm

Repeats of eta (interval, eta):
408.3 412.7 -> 408.9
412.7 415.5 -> 412.9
